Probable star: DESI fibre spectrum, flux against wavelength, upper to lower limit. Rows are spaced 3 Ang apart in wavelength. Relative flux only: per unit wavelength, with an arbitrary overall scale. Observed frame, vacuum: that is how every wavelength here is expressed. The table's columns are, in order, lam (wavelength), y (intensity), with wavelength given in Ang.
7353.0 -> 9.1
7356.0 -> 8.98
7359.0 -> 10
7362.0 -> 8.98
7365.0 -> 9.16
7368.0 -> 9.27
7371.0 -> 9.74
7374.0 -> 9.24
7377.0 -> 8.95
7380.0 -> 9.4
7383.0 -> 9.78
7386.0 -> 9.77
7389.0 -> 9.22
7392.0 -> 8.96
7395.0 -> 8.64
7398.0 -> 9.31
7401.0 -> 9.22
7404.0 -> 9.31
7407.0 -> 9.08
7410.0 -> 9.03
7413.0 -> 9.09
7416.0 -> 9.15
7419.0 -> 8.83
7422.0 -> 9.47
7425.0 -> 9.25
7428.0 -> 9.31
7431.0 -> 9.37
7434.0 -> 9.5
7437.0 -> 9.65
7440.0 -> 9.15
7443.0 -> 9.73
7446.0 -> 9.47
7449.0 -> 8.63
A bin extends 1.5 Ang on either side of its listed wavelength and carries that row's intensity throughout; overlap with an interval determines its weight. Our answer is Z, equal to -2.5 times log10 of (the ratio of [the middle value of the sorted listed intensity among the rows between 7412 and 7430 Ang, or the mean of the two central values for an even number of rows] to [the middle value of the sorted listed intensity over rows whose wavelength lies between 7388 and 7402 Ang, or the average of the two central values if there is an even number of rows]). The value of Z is 0.002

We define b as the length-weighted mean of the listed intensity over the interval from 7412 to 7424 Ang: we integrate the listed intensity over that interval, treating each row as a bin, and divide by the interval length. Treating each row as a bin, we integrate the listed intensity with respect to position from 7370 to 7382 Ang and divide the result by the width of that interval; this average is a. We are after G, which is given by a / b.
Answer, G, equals 1.02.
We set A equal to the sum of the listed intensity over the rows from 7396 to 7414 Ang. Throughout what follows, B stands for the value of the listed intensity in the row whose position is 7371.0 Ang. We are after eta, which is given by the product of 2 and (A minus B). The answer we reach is 90.6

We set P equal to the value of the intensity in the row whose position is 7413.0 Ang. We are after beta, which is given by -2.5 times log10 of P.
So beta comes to -2.40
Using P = 9.09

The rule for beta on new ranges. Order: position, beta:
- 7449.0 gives -2.34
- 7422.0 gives -2.44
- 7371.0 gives -2.47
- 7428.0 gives -2.42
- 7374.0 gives -2.41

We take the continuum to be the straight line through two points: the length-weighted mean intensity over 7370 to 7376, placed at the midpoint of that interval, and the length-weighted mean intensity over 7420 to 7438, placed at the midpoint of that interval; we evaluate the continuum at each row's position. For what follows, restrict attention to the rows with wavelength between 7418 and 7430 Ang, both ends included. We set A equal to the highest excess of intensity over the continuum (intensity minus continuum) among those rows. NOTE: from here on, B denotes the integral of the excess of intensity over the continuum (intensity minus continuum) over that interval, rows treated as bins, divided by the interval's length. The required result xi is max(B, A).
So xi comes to 0.1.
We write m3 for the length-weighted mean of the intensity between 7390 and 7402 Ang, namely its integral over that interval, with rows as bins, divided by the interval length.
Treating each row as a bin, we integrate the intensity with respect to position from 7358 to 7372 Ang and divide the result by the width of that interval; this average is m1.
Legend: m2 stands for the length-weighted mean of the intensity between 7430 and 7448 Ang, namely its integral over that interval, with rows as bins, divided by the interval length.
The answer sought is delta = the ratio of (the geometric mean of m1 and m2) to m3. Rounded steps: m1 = 9.4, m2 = 9.46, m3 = 9.0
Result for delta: 1.04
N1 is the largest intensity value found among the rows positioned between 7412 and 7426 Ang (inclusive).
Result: 9.47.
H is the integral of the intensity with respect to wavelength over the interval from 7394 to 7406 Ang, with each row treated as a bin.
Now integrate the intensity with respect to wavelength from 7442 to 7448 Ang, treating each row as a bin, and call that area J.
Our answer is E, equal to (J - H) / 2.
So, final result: -26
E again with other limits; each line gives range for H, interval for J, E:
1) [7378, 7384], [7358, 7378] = 65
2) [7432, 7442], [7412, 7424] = 8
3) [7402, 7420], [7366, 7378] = -26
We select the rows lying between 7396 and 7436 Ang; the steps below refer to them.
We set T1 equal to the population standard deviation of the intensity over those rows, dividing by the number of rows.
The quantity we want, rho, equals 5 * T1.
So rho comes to 0.9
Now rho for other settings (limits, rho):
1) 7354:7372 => 1.9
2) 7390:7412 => 1.1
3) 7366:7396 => 1.8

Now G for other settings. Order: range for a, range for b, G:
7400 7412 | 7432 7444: 0.96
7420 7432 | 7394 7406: 1.02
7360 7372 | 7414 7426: 1.01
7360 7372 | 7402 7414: 1.02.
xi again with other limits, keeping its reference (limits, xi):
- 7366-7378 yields 0.3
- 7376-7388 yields 0.4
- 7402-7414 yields -0.1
